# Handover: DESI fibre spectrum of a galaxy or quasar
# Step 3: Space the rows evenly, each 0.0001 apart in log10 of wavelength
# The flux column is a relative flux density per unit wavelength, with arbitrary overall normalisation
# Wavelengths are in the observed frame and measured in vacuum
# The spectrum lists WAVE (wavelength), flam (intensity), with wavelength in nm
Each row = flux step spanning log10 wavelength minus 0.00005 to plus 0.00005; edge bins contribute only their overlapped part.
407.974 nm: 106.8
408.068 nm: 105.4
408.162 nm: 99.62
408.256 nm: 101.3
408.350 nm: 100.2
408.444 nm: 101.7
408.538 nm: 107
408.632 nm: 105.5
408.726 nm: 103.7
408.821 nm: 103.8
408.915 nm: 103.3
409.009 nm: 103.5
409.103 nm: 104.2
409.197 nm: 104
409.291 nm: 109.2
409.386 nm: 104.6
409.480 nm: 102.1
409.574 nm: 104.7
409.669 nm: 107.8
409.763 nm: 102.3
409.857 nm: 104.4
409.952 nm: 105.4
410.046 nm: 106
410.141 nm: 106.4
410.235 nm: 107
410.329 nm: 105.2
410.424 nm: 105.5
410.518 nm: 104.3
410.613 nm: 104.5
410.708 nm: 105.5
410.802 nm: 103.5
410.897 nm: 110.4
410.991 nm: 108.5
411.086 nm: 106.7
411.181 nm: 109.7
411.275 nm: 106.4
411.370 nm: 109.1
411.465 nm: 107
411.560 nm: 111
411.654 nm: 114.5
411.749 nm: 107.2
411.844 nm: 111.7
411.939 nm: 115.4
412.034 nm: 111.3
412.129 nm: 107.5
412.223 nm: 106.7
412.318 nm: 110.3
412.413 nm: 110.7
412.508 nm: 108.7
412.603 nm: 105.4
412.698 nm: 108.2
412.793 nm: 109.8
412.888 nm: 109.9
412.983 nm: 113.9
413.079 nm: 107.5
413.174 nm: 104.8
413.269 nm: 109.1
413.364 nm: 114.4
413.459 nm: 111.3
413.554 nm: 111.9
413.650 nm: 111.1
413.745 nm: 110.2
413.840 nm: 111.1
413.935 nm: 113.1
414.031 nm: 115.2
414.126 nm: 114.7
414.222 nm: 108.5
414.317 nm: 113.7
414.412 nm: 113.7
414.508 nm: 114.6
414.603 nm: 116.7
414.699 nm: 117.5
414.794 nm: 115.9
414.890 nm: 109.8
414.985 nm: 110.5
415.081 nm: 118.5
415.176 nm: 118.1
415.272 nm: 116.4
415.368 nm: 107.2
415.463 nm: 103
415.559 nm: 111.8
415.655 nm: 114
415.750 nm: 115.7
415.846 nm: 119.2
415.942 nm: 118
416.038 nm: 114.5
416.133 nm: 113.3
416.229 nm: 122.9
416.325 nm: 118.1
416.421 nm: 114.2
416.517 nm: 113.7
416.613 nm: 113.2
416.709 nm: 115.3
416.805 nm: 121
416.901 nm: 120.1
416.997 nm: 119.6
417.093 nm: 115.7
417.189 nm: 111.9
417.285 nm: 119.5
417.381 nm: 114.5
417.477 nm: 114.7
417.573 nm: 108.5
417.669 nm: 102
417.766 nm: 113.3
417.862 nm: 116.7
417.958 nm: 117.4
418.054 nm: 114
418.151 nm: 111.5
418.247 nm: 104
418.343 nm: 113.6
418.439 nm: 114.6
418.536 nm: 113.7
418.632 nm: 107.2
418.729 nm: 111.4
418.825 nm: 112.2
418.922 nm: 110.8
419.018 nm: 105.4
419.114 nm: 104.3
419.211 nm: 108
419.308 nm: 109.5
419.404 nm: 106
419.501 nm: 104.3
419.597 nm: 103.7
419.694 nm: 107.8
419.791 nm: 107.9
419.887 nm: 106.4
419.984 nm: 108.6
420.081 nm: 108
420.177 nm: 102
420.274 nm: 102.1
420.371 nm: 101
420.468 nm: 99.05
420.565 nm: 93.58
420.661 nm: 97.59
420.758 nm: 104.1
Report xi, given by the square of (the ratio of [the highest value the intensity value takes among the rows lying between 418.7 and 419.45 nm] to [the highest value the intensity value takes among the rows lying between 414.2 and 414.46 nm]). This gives 0.97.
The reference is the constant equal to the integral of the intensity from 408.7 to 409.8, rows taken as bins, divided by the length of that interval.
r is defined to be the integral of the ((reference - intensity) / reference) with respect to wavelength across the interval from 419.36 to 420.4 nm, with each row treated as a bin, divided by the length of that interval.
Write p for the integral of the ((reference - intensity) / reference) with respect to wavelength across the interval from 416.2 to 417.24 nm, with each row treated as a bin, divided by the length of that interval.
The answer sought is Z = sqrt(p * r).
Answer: 0.032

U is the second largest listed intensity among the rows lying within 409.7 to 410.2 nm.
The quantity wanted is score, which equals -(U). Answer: -106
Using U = 106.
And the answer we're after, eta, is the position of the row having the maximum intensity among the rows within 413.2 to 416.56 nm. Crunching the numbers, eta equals 416.229 nm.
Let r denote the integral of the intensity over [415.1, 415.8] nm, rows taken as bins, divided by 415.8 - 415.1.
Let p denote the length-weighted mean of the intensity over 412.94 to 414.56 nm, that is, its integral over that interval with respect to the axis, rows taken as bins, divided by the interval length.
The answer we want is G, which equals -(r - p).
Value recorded -1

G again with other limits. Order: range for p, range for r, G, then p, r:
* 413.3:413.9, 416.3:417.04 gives -5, 111.7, 117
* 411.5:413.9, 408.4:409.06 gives 6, 110.2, 104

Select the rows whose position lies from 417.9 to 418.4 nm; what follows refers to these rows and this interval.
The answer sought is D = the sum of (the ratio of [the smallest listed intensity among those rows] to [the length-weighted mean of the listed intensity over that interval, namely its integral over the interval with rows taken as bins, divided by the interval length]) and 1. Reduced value 1.93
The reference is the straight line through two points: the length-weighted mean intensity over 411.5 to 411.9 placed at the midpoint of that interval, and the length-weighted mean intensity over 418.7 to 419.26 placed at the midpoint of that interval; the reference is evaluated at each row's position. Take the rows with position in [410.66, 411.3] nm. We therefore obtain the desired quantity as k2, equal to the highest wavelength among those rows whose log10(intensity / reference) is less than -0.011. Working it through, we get 411.275 nm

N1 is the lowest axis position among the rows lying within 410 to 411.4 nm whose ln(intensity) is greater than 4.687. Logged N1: 410.897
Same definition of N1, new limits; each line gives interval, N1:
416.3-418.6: 416.325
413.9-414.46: 413.935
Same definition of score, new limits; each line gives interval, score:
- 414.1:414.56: -115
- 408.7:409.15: -104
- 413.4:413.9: -111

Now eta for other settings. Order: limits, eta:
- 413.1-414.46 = 414.031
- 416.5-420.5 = 416.805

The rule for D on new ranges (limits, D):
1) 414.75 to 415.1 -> 1.97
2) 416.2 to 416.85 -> 1.97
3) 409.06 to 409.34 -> 1.98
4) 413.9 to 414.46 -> 1.96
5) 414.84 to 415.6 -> 1.92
